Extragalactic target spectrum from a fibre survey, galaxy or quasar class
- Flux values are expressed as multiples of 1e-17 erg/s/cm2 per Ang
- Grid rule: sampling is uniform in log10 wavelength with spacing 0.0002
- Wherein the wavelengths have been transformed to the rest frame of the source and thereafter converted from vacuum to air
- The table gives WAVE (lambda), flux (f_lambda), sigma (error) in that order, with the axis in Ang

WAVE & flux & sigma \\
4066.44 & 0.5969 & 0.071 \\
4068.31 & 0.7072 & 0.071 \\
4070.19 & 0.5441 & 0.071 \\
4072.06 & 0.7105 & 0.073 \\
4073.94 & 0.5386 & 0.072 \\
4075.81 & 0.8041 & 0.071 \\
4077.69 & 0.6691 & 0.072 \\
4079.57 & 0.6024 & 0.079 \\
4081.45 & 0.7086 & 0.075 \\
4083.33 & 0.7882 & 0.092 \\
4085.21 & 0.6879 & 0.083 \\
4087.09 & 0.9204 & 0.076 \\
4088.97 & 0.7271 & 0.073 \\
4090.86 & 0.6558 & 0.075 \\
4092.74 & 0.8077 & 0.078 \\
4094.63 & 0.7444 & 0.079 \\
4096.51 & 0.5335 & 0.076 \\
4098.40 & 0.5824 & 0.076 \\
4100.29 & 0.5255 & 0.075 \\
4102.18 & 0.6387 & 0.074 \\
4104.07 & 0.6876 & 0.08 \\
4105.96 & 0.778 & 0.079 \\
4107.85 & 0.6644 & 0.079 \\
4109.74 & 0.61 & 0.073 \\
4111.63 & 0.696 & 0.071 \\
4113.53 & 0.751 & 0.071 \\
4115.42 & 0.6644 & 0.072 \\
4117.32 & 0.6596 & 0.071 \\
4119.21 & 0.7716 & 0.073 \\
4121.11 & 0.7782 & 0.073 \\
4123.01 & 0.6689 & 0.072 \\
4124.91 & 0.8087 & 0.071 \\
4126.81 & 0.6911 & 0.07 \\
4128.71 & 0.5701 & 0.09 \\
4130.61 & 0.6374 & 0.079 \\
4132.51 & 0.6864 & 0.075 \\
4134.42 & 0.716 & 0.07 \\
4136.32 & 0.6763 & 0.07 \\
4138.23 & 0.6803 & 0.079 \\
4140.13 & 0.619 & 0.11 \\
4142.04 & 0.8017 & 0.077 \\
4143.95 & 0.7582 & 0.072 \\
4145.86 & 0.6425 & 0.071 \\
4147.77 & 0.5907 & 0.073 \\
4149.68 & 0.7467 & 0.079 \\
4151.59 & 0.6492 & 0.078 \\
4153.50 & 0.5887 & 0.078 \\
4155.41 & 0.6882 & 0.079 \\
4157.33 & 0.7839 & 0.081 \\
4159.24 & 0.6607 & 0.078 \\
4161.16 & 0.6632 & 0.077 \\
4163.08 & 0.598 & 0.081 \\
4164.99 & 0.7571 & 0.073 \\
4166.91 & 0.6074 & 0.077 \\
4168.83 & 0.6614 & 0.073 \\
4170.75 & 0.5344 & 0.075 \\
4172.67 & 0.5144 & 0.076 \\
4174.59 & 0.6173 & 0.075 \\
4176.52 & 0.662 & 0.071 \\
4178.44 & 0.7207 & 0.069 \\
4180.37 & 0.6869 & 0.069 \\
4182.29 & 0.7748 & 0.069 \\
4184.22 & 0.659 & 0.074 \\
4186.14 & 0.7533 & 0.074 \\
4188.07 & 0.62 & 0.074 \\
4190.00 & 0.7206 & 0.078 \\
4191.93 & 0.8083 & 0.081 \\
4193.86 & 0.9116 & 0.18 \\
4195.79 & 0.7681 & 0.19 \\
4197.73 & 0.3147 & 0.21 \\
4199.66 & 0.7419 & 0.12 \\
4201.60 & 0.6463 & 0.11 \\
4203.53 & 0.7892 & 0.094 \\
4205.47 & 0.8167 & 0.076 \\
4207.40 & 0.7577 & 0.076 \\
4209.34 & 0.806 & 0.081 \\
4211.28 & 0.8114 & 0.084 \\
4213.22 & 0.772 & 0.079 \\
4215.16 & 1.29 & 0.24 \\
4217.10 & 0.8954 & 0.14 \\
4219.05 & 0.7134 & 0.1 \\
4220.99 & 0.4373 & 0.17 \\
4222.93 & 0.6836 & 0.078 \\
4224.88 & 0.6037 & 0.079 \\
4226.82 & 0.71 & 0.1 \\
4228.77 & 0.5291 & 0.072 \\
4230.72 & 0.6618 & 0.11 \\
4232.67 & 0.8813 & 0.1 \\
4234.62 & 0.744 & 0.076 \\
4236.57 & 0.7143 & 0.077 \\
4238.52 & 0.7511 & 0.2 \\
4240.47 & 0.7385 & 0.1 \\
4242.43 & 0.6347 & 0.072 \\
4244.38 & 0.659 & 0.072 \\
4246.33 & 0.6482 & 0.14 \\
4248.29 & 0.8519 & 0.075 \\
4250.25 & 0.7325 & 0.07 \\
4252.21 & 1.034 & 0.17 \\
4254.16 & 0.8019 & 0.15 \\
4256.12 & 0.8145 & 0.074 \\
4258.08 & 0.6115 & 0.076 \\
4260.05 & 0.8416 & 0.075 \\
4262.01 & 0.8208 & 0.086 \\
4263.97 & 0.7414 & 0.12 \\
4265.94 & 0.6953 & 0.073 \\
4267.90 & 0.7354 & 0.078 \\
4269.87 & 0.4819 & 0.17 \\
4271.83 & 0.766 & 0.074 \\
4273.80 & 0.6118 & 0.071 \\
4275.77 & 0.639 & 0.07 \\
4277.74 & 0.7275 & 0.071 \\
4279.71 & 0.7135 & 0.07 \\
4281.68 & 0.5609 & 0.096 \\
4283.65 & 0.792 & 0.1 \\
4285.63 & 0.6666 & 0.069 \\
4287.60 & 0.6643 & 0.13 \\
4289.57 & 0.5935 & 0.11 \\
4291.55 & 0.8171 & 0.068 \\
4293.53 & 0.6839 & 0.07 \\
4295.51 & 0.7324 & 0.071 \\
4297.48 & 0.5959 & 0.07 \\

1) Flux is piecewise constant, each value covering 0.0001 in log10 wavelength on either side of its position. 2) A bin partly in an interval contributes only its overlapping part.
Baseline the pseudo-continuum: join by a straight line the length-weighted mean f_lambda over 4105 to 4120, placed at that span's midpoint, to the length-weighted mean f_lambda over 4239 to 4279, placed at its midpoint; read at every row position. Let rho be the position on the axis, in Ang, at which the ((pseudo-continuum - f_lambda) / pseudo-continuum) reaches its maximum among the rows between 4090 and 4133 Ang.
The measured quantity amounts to 4100.29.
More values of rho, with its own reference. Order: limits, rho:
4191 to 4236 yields 4197.73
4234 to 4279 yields 4269.87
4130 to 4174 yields 4172.67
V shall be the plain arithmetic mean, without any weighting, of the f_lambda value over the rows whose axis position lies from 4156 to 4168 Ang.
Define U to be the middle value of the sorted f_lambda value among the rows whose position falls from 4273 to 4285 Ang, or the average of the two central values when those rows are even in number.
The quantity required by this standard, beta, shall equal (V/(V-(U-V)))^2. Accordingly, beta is 1.0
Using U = 0.68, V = 0.68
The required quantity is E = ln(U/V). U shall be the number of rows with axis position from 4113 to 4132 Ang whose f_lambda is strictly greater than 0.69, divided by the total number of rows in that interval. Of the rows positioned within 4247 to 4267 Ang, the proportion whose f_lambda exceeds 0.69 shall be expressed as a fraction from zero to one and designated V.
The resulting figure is -0.59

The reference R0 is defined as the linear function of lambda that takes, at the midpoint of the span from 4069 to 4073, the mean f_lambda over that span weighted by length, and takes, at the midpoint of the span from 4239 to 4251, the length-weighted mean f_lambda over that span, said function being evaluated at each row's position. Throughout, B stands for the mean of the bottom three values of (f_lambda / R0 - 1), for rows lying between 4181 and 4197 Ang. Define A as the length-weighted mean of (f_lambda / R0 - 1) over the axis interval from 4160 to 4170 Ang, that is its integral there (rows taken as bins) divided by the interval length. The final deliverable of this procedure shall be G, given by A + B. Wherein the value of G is -0.06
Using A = -0.03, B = -0.03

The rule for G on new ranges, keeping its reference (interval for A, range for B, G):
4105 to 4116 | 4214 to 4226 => -0.11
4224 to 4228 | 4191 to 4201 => -0.19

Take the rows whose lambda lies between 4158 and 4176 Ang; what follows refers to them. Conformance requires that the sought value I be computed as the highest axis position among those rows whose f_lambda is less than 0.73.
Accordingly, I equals 4174.59 Ang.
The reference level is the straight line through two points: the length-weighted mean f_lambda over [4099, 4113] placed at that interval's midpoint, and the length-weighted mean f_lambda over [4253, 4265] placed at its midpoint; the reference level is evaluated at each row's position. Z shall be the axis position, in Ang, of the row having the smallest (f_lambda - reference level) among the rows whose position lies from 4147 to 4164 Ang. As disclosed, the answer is 4153.50 Ang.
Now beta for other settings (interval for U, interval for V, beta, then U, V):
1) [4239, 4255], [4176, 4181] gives 1.1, 0.74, 0.69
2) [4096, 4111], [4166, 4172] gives 1.1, 0.62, 0.60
